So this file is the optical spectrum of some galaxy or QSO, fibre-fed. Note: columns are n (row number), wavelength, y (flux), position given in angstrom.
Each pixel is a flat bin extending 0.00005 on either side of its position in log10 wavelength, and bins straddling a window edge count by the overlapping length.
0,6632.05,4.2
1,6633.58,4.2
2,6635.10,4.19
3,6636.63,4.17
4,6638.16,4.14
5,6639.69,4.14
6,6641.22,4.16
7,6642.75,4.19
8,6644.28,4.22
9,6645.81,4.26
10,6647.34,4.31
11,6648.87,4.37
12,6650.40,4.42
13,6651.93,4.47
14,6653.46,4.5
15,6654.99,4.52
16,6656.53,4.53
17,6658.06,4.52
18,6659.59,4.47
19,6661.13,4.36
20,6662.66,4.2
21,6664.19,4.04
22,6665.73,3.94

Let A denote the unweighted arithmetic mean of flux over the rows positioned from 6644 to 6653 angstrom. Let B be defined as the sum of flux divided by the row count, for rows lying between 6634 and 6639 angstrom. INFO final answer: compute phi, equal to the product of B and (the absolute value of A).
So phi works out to 18.1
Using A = 4.34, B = 4.17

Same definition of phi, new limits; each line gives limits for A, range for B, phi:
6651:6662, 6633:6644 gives 18.7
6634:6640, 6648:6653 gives 18.4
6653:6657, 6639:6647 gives 18.9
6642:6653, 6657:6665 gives 18.7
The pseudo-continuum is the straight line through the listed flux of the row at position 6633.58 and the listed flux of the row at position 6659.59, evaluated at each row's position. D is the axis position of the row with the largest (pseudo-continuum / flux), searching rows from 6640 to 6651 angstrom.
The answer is 6641.22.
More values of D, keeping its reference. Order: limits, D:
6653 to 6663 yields 6662.66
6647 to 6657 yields 6647.34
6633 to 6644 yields 6639.69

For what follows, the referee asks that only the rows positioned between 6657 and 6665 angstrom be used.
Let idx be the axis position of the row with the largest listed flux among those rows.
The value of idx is 6658.06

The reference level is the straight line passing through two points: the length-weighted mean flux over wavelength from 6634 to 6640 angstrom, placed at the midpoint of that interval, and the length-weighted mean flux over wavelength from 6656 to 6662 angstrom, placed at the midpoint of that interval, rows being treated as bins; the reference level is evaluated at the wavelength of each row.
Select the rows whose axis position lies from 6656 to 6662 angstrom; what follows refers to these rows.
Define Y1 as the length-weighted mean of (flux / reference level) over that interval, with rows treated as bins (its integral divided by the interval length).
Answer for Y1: 1.00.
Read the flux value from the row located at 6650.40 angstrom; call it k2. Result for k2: 4.42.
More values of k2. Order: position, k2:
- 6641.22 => 4.16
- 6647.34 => 4.31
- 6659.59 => 4.47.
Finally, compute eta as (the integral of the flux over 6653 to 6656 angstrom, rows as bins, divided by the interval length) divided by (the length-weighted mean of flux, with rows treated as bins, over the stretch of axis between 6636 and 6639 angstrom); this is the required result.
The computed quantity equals 1.09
